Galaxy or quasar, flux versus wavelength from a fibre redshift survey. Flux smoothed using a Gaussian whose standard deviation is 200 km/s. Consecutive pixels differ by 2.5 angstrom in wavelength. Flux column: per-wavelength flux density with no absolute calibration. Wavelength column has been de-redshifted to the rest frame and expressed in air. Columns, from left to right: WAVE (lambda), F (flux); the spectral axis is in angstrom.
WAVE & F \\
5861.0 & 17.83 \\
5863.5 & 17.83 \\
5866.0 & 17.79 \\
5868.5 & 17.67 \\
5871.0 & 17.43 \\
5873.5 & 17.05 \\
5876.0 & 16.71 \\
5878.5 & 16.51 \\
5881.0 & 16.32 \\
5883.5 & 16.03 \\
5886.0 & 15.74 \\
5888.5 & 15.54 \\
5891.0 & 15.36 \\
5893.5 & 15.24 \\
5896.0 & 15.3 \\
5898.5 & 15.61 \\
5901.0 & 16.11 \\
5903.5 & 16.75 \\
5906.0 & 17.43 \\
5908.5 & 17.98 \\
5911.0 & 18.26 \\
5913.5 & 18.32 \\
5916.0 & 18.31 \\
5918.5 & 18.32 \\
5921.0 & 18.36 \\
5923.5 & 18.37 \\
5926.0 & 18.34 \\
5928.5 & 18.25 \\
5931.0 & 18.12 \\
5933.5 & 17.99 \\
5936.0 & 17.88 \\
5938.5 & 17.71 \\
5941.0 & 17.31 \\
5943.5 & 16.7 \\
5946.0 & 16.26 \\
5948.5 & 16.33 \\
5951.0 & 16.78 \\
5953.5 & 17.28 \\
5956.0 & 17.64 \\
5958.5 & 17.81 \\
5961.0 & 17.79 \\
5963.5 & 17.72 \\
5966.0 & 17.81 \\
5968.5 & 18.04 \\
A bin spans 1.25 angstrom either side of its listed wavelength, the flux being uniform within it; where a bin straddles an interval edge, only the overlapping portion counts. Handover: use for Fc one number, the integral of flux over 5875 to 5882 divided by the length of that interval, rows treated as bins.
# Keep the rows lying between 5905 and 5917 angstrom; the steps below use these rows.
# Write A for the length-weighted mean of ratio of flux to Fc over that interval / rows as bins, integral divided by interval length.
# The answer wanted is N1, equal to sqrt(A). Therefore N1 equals 1.046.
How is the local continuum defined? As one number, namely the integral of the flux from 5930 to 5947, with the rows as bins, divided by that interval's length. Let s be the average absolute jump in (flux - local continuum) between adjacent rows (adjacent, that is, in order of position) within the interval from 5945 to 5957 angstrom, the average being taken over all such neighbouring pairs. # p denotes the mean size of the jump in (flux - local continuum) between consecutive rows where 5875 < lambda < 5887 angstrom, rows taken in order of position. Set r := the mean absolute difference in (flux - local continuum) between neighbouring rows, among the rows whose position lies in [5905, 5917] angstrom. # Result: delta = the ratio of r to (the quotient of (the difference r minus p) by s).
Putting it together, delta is -4.4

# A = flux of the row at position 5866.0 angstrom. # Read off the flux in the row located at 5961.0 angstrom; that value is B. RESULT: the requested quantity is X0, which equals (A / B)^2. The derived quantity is 1.00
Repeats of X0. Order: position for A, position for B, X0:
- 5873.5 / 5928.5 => 0.87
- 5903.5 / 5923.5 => 0.83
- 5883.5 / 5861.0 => 0.81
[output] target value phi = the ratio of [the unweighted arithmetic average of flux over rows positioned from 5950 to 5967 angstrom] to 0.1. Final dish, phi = 175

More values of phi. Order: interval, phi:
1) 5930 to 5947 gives 174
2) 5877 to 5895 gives 158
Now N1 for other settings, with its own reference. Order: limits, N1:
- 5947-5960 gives 1.019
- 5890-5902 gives 0.969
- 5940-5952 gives 1.004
